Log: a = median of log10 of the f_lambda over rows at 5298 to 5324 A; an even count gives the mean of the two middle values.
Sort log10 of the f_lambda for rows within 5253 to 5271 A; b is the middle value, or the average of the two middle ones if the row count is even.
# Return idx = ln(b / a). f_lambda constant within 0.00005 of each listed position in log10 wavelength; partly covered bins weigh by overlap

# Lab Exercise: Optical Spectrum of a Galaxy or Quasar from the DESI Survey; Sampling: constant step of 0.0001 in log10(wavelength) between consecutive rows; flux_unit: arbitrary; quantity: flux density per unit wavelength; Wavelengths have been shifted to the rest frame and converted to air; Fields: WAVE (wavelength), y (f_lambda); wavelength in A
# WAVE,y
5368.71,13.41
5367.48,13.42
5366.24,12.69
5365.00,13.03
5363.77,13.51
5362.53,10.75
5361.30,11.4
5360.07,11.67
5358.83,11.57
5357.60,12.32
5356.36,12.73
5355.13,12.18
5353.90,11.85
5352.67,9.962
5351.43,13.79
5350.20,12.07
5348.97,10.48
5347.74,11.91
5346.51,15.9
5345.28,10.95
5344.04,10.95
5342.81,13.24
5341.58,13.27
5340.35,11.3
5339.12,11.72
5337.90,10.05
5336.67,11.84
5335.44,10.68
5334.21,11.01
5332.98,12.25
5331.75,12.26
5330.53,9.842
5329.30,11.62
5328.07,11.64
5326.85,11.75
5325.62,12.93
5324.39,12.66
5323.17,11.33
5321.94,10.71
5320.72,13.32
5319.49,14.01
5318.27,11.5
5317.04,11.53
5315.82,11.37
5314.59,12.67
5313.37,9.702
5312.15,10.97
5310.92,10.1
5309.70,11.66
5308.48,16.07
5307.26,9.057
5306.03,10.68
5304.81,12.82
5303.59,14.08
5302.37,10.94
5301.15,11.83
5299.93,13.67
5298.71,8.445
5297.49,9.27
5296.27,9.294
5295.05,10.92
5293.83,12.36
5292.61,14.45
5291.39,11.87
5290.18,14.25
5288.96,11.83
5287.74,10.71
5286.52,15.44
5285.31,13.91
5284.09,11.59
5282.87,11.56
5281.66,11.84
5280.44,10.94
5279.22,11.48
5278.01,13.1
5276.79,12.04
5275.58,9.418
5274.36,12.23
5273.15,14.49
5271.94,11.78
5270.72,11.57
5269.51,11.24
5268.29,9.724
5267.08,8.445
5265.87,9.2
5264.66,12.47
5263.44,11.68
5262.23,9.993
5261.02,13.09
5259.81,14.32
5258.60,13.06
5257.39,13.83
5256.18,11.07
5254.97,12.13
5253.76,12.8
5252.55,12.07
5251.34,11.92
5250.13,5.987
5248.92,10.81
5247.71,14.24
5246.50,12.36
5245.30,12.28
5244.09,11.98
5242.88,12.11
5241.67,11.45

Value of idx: 0.006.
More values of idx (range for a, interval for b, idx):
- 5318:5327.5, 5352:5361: -0.012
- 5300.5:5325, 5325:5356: 0.008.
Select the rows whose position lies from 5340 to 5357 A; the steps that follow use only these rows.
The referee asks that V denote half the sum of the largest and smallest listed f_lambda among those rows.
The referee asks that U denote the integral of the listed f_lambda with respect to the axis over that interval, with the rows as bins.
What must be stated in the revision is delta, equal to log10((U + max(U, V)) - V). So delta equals 2.60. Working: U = 207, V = 12.9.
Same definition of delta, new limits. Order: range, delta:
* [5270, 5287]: 2.61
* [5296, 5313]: 2.57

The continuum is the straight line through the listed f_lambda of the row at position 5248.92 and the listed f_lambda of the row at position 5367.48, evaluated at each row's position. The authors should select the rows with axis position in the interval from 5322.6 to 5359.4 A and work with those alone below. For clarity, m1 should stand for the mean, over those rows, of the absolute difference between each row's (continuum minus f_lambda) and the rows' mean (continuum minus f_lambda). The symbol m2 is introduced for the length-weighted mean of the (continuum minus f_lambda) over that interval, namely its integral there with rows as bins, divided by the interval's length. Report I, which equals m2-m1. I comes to 0.1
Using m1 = 0.86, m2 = 1.0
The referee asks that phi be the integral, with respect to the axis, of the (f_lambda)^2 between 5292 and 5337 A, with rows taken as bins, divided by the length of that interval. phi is 138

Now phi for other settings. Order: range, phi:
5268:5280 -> 140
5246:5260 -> 148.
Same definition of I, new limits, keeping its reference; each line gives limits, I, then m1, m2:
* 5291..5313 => -1.2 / 1.65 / 0.4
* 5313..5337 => -0.1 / 0.81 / 0.7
